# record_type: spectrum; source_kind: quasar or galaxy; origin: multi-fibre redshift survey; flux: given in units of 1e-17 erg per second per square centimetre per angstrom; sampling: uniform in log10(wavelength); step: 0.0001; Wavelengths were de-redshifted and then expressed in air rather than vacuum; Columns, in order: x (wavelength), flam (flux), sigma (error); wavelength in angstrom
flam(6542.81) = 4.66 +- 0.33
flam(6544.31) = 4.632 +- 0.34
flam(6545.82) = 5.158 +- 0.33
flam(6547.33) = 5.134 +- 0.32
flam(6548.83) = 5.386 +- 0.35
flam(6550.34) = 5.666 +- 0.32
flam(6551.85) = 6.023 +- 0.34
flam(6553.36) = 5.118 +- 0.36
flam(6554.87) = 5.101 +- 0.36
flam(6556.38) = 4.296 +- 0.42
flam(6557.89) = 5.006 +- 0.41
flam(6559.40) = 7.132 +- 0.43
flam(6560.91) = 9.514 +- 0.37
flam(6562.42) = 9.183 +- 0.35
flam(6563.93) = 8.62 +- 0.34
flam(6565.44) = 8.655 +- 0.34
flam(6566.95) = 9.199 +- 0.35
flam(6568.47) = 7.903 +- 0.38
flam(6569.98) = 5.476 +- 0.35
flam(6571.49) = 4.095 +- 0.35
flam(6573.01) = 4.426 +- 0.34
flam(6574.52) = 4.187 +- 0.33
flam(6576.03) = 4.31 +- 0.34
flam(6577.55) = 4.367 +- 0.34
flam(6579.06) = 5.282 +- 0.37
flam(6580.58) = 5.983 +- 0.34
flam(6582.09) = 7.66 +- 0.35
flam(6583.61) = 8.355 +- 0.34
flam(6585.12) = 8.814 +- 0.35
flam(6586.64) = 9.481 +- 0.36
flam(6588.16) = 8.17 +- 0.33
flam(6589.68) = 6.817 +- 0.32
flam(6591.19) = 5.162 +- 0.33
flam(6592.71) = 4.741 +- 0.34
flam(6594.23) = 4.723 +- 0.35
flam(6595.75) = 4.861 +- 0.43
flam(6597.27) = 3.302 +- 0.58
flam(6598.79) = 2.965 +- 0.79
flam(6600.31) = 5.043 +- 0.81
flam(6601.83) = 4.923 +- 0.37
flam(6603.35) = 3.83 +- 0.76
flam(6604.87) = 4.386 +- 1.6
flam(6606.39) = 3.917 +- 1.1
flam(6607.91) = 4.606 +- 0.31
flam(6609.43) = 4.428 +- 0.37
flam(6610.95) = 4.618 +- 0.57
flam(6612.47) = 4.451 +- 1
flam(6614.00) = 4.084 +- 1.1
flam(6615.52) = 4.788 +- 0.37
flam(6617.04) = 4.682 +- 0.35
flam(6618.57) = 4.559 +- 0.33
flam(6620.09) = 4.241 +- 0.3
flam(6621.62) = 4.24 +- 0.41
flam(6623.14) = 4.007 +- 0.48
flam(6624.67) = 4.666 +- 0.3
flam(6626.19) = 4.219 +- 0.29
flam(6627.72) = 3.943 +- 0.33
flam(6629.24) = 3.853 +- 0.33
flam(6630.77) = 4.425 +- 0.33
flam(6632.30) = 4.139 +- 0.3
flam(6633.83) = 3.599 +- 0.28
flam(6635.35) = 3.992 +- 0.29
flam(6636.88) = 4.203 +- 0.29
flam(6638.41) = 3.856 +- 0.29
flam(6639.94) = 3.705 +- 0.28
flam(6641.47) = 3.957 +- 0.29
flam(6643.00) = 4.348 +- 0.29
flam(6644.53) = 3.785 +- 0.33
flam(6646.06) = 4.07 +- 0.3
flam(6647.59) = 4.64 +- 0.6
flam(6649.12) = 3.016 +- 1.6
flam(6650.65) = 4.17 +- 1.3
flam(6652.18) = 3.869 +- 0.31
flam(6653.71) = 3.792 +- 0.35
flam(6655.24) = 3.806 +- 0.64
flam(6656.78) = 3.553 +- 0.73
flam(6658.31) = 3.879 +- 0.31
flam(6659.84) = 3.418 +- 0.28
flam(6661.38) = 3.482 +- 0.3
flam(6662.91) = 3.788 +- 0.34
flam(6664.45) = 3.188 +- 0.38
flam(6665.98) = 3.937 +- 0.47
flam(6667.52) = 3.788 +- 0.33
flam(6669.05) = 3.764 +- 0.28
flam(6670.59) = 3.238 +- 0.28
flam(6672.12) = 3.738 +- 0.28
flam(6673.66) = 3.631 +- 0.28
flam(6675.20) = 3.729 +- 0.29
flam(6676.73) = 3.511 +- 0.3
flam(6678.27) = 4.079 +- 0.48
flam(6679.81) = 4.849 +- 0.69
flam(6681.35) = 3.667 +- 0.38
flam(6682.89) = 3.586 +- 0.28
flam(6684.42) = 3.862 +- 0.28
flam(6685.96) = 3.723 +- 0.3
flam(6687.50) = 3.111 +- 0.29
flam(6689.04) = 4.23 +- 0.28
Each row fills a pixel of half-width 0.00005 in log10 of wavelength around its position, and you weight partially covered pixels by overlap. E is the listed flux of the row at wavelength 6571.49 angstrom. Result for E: 4.095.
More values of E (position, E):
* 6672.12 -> 3.738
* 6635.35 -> 3.992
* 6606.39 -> 3.917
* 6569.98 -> 5.476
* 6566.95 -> 9.199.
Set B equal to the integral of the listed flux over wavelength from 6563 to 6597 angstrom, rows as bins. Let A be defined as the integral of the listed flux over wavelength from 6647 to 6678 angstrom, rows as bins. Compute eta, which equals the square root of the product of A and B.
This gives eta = 158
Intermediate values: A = 115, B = 217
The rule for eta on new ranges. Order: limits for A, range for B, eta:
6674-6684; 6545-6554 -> 44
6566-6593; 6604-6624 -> 123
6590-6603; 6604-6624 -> 72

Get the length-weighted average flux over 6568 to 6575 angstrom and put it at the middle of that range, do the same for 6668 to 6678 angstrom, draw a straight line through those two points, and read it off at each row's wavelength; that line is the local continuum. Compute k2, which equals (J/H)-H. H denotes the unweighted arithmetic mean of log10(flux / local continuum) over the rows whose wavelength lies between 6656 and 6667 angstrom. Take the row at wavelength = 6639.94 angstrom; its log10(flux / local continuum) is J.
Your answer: 2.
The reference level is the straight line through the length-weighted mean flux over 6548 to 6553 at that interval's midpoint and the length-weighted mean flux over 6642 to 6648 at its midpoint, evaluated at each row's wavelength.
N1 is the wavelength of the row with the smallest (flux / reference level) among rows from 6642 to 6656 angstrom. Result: 6649.12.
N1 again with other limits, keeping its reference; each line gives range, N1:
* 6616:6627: 6623.14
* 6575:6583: 6576.03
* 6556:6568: 6556.38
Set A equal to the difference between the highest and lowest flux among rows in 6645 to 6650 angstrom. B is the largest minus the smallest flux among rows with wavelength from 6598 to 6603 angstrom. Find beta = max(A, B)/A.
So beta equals 1.3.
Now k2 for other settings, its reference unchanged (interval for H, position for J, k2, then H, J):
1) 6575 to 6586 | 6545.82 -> 0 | 0.09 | -0.03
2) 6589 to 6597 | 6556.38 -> -3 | 0.03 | -0.10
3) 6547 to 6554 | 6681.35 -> -22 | 0.00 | 0.02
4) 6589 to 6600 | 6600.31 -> -1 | -0.03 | 0.03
